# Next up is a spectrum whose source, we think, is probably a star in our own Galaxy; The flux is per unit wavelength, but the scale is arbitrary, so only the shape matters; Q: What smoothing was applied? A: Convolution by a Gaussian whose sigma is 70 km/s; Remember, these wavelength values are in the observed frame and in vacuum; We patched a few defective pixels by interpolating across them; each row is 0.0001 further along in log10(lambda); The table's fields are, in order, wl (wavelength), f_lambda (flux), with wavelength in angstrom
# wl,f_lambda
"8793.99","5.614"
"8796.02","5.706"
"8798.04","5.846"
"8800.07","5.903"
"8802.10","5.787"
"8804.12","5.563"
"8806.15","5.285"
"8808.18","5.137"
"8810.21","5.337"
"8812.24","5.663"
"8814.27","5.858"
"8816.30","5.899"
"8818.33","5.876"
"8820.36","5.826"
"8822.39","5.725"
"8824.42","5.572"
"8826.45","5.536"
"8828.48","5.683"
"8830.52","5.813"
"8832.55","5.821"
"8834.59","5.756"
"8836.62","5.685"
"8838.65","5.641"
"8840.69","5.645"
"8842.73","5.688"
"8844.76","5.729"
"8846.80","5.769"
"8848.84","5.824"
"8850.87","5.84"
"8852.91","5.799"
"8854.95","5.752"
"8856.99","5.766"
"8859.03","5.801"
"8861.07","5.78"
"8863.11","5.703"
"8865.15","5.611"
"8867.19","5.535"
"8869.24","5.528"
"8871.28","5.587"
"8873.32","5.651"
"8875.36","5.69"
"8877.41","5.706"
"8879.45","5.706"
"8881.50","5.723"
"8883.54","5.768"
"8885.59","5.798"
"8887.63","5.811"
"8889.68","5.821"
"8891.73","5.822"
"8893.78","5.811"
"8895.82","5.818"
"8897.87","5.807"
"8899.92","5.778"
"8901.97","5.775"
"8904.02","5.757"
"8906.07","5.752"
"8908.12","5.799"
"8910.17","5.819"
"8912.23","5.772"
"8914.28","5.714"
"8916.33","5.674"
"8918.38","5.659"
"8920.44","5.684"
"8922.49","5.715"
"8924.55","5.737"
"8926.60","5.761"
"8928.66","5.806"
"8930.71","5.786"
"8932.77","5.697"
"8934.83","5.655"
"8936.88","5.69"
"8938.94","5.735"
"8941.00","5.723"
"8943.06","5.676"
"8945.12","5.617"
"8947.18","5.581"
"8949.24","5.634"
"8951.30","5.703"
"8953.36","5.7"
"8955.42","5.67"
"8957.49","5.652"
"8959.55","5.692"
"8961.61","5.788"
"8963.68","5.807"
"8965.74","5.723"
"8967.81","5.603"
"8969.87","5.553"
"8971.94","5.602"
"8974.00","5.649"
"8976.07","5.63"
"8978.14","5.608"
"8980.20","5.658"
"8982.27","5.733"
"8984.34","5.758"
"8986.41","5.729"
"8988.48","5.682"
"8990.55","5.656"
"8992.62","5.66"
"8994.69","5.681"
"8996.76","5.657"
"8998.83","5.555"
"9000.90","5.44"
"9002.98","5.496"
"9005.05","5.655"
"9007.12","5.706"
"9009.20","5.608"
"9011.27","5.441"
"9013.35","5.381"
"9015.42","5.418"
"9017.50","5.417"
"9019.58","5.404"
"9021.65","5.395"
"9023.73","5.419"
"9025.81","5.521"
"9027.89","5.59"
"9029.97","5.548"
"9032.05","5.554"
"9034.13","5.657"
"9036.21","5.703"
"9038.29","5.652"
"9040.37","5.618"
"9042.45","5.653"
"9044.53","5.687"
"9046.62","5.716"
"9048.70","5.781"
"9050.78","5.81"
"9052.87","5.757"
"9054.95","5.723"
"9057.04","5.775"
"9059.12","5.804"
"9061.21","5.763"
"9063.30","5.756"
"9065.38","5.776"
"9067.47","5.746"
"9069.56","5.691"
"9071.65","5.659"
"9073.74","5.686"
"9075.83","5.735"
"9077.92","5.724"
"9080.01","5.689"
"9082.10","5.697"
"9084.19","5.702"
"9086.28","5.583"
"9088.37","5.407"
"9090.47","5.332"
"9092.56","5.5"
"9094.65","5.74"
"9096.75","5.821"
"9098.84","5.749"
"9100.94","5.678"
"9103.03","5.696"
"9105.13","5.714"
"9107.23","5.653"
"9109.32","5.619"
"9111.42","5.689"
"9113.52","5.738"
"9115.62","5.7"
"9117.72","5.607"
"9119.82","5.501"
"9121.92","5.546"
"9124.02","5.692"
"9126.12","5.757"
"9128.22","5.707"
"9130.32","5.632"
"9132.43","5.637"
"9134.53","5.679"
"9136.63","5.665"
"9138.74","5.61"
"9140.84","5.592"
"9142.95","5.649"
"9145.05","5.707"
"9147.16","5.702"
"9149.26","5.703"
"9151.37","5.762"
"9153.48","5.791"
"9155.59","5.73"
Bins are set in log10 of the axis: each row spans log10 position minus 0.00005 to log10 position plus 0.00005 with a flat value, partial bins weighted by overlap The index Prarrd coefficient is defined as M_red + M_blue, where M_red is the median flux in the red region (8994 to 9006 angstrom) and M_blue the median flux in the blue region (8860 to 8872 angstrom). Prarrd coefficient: 11.2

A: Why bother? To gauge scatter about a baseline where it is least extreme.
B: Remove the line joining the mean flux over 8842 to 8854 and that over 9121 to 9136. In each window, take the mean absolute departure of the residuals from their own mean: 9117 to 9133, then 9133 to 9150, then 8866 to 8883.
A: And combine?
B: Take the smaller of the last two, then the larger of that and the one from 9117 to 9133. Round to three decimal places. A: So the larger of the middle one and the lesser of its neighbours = 0.064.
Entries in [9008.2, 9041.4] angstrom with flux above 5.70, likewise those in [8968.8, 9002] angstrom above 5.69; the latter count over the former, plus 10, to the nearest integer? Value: 13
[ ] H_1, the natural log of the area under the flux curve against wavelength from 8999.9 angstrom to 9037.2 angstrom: 5.33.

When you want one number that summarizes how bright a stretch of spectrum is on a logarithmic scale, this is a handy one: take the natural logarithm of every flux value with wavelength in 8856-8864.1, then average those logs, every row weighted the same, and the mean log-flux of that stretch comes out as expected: 1.75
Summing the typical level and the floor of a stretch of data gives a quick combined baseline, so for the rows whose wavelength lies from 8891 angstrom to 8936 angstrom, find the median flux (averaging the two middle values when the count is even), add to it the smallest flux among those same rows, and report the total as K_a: 11.42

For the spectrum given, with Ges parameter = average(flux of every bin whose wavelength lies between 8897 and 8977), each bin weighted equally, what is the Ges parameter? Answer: 5.71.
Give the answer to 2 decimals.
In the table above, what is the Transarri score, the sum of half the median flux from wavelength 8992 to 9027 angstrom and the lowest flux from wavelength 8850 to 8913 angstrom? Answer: 8.28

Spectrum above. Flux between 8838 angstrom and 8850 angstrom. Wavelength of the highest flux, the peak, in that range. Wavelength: 8848.84 angstrom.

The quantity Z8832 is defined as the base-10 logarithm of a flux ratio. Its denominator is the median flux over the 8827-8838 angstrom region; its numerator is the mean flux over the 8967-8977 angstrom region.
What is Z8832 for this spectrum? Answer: -0.011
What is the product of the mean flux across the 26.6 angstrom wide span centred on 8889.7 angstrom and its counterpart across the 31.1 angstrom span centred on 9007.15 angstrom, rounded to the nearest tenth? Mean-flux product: 32.0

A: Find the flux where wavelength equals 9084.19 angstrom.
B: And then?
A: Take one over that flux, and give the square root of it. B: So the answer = 0.419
